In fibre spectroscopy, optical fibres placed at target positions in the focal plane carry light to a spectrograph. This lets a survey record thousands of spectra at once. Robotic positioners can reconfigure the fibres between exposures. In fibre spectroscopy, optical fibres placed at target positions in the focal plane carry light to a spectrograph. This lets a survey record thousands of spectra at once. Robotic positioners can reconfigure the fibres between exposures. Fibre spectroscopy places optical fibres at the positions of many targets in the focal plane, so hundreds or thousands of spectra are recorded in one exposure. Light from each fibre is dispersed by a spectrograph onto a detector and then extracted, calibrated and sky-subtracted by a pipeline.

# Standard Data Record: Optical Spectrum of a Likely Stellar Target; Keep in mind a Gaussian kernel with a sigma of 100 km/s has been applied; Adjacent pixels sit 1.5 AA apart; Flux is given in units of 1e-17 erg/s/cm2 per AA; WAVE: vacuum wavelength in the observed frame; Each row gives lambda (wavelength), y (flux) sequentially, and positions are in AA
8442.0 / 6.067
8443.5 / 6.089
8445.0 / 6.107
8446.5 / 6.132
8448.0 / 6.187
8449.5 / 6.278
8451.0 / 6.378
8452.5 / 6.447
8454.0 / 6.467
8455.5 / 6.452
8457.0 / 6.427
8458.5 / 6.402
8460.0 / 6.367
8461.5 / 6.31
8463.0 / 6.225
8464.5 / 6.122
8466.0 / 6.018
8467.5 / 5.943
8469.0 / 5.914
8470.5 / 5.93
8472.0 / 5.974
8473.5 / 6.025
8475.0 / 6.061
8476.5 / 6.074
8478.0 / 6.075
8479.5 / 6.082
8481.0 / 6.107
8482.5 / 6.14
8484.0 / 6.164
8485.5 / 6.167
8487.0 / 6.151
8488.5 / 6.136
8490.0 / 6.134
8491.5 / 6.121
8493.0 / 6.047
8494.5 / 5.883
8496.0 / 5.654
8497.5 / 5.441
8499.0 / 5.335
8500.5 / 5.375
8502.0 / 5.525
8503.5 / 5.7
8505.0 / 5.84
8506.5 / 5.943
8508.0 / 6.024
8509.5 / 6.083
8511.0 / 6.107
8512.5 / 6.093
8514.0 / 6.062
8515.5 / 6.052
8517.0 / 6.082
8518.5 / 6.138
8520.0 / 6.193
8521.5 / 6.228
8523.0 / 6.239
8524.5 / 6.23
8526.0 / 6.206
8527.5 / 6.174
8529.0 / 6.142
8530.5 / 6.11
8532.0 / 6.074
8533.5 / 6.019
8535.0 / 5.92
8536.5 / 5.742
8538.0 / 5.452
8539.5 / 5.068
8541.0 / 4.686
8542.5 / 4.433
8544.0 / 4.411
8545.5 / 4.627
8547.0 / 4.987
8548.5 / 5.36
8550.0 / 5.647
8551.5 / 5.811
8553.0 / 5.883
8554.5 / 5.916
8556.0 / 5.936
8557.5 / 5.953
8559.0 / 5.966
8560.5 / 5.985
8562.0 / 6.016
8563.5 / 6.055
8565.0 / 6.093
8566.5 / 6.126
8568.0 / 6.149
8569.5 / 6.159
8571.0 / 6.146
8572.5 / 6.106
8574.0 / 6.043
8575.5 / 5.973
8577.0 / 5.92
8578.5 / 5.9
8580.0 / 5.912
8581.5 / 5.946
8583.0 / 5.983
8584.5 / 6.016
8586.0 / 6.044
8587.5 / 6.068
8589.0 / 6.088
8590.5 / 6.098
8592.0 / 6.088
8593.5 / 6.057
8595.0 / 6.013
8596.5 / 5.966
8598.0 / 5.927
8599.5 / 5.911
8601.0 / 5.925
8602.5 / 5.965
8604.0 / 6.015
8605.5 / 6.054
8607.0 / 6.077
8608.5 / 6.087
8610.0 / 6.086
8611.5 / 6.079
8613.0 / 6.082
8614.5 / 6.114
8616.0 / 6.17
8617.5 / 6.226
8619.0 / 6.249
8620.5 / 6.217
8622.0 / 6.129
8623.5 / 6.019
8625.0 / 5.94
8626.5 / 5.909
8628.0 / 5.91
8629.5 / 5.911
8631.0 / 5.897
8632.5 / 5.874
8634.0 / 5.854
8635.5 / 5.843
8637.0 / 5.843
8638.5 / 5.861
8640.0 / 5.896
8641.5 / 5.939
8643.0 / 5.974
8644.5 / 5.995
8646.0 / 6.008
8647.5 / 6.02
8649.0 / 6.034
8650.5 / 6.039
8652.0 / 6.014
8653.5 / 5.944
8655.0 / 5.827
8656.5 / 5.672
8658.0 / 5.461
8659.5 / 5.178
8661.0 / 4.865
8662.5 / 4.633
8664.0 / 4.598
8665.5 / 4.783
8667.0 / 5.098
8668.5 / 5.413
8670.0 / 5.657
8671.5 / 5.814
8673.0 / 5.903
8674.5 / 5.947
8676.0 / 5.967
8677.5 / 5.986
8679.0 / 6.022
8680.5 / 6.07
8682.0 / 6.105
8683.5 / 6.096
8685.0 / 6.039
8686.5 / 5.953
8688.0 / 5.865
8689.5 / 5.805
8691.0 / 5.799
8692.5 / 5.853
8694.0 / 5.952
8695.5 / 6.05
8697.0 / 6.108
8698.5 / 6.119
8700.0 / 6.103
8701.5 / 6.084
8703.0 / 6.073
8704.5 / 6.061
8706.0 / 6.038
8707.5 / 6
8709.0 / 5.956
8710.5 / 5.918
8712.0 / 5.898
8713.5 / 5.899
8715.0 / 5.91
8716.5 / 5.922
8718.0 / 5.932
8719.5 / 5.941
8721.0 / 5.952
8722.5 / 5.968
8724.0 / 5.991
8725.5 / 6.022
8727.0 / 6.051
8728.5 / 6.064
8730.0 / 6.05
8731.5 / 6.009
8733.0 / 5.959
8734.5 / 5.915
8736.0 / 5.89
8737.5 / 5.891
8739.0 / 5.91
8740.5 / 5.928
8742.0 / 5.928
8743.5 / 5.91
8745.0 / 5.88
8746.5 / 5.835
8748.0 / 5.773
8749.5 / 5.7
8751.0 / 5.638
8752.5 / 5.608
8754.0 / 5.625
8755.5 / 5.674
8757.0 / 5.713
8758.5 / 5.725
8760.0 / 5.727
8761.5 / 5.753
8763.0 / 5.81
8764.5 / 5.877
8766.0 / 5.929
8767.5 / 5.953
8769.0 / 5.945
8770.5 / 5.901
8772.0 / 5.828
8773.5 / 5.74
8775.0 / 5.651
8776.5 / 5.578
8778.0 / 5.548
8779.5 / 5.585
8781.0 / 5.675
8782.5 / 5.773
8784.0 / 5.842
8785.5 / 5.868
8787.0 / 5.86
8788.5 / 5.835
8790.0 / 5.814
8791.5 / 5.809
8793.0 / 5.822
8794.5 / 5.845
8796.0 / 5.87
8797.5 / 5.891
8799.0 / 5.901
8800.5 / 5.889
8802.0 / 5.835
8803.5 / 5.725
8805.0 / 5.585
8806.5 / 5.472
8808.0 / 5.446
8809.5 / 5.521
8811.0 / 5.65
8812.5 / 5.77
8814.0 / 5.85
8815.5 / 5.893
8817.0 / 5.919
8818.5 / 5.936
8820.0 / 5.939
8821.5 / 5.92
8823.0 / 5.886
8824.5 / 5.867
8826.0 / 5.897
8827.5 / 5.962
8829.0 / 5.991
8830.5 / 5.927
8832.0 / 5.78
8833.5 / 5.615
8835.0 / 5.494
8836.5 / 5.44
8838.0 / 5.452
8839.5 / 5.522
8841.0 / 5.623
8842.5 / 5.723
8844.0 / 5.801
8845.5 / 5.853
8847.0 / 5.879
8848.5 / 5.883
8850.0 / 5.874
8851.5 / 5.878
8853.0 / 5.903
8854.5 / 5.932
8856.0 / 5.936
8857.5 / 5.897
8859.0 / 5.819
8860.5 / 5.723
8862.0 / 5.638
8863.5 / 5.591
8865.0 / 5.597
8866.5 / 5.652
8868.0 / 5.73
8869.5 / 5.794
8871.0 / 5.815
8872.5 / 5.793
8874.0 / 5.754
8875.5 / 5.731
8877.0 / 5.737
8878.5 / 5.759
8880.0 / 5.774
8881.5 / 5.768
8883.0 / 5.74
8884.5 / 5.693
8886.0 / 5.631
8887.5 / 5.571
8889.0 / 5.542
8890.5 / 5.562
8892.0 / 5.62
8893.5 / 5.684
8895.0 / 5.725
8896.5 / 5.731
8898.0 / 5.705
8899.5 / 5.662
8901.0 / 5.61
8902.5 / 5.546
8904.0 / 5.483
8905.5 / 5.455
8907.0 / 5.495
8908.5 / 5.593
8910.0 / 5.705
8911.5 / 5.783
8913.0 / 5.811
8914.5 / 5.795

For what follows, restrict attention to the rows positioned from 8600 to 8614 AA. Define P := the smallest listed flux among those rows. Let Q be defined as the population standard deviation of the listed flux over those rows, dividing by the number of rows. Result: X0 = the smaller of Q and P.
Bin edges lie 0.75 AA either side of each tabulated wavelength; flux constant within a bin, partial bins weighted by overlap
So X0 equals 0.06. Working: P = 5.925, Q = 0.056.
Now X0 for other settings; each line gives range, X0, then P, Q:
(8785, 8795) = 0.02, 5.809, 0.021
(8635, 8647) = 0.06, 5.843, 0.064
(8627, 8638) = 0.03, 5.843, 0.028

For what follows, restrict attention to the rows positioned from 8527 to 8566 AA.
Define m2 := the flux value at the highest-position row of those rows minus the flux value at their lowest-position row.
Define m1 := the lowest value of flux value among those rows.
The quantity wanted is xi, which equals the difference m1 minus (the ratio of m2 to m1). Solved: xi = 4.4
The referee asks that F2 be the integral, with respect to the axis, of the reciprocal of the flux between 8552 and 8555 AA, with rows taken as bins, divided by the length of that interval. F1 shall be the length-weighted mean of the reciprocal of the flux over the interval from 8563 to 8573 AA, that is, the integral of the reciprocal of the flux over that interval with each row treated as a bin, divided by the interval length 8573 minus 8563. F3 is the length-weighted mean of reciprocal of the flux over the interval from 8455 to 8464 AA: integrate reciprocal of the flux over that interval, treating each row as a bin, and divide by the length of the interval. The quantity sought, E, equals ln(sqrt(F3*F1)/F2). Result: -0.06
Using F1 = 0.163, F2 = 0.170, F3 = 0.157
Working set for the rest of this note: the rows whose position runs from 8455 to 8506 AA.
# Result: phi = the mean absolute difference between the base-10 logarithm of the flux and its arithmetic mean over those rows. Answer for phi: 0.0156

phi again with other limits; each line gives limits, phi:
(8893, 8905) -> 0.0056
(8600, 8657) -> 0.0071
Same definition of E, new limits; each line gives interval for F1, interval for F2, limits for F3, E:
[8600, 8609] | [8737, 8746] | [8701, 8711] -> -0.02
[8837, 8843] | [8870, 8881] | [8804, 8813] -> 0.03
